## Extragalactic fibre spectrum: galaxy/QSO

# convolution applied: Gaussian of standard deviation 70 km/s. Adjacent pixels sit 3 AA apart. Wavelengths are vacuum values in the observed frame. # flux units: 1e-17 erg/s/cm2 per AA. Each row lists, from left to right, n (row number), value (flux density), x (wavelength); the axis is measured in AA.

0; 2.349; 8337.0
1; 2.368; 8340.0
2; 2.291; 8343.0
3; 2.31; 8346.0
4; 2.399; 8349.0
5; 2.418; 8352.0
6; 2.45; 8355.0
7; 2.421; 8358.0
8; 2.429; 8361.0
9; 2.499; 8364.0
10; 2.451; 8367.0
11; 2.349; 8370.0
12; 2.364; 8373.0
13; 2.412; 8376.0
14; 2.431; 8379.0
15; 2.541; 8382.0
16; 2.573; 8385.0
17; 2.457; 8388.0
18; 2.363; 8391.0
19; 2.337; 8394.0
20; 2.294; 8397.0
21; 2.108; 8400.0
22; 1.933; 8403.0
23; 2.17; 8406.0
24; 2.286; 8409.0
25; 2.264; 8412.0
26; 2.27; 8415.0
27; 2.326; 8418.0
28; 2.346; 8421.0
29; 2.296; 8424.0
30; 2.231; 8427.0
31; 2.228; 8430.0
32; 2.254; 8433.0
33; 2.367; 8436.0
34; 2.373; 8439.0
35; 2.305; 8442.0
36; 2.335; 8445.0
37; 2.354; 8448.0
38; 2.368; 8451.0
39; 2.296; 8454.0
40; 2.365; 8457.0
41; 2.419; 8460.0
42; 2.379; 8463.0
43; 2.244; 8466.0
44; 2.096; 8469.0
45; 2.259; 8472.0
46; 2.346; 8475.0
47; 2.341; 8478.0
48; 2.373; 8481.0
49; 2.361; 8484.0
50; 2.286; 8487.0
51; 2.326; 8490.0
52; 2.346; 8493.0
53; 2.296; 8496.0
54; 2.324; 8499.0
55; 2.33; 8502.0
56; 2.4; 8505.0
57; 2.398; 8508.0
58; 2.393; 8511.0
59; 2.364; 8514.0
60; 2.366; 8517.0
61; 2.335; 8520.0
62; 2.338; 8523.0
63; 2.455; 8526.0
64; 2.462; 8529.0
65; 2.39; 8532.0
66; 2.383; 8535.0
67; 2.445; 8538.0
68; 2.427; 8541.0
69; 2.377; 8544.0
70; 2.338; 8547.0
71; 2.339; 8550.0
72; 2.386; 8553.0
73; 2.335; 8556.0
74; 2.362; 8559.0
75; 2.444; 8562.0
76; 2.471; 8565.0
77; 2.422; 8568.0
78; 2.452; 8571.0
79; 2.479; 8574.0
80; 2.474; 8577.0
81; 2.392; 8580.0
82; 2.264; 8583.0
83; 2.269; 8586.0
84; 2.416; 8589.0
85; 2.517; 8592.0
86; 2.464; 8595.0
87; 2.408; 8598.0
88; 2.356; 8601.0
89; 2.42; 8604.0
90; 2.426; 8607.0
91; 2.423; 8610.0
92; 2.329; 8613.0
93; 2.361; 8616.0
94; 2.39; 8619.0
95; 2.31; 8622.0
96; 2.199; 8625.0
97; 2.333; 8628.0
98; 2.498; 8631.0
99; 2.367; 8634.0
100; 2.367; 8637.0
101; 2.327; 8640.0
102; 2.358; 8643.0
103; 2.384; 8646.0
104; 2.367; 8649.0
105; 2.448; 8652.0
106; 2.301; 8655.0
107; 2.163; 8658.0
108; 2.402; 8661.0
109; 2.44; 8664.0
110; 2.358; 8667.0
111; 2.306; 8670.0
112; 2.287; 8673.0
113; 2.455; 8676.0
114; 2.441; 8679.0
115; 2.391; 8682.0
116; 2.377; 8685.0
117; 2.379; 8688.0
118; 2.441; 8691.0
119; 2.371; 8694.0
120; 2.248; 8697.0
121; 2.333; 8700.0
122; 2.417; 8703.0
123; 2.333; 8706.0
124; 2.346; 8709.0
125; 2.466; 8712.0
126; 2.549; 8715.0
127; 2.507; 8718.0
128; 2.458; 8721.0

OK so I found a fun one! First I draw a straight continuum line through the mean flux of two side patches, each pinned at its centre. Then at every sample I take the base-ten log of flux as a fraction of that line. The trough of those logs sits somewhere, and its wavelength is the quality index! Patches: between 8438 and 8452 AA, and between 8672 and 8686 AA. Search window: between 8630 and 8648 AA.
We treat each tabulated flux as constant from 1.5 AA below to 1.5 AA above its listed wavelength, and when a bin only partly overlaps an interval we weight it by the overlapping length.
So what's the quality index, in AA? 8640.0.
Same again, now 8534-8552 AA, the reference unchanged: 8547.0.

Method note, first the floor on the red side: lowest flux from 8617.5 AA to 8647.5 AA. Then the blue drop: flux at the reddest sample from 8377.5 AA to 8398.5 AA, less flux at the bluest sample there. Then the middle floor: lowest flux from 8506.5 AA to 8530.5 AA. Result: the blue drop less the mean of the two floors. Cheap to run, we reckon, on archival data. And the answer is -2.40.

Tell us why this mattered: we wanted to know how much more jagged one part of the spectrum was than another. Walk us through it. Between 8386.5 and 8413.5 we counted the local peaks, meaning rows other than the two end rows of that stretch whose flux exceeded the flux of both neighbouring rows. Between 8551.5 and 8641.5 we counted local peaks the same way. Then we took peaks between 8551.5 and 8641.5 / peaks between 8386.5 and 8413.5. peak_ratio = 6.0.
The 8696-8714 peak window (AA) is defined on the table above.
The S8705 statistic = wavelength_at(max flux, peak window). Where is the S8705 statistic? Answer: 8712.0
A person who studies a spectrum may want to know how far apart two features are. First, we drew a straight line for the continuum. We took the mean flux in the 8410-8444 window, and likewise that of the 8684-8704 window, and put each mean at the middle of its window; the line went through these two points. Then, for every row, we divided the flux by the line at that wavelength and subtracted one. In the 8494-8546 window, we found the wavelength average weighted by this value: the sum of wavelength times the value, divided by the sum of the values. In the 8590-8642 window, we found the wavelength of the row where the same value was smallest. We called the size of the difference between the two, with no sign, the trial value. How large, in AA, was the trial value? 99.2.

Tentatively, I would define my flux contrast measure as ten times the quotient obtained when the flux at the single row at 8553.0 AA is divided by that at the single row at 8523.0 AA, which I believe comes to 10.2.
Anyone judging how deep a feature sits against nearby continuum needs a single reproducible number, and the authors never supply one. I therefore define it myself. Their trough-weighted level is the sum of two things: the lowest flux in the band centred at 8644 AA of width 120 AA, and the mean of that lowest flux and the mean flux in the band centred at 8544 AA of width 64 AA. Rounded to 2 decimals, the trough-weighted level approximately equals 4.44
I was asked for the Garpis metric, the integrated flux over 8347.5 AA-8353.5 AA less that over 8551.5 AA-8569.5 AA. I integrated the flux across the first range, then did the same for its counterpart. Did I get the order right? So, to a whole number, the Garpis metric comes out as -29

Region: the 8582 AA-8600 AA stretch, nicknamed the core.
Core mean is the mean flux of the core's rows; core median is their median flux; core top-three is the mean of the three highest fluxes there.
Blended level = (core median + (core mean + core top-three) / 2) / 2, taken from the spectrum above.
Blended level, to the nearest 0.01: 2.42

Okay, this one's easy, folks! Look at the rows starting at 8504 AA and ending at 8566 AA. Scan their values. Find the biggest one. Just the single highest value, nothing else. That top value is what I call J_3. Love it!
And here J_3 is 2.471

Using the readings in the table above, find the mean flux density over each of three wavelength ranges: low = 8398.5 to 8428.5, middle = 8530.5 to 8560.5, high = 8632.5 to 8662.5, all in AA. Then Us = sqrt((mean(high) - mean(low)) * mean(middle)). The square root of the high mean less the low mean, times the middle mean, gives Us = 0.55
